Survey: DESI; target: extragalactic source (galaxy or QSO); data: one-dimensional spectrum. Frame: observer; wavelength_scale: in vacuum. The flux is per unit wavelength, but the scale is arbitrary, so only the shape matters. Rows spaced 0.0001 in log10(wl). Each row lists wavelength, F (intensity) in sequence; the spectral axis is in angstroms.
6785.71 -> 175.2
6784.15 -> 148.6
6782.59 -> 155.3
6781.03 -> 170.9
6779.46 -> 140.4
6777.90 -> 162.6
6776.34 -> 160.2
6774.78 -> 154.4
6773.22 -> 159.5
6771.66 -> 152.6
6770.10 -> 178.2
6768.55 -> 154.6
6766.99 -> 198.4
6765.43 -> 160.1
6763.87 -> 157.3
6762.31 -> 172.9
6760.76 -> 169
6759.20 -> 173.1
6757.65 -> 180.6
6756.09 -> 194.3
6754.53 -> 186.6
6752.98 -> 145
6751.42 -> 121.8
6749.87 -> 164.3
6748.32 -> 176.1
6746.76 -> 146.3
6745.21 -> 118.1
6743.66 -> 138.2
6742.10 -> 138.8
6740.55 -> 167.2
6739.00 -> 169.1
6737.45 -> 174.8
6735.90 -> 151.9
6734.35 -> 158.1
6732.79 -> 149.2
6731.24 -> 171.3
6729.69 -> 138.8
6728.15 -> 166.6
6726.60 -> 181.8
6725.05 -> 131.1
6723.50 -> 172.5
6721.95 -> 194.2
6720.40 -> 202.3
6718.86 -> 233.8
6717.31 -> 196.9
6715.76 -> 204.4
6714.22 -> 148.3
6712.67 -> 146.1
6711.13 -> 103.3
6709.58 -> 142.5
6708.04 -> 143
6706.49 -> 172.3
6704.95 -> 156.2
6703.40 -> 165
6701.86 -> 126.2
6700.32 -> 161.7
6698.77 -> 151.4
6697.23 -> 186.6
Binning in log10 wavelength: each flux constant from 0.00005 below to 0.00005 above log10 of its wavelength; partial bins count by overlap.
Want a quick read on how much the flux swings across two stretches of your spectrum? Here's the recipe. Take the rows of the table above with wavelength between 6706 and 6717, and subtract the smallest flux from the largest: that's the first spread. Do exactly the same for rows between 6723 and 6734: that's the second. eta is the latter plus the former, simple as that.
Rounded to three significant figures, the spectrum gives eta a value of 152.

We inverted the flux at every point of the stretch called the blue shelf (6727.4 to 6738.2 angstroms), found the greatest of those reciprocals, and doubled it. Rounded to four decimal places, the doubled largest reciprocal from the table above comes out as 0.0144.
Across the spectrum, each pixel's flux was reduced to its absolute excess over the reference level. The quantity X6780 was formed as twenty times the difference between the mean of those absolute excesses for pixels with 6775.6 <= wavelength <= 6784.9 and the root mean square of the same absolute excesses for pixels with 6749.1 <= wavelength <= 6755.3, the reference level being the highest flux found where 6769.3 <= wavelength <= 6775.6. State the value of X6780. -237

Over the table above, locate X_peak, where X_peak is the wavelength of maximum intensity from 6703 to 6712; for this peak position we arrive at 6706.49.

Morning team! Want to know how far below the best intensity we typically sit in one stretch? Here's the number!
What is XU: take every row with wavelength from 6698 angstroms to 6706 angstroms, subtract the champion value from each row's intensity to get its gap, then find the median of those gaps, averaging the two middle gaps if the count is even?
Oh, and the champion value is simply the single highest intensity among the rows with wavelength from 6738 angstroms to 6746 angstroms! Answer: -13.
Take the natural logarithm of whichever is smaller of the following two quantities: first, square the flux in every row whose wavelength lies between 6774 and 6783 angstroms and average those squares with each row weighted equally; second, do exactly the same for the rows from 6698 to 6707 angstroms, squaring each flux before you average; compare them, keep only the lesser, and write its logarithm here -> 10.1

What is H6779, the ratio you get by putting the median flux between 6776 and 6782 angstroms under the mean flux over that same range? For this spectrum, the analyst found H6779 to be 0.98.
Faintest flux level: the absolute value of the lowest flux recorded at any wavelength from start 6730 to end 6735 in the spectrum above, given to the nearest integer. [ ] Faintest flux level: 149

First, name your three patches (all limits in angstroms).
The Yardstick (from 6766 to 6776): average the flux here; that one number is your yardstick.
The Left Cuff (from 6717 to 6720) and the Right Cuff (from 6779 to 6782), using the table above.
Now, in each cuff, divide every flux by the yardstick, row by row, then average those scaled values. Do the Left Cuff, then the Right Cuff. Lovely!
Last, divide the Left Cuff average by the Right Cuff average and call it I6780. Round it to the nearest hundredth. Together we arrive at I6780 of 1.38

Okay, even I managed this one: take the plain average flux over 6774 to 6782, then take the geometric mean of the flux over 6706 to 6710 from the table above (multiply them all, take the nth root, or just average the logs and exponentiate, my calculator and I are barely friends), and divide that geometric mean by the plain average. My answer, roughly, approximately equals 0.96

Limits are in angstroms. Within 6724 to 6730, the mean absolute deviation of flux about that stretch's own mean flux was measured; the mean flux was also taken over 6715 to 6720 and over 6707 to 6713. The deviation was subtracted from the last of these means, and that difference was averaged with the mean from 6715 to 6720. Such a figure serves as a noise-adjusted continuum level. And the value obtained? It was 163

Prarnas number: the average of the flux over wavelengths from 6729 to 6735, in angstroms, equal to 154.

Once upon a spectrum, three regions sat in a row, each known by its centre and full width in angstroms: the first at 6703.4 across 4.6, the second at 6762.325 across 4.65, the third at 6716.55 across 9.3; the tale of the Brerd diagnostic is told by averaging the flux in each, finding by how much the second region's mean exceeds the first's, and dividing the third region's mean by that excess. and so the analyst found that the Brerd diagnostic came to 11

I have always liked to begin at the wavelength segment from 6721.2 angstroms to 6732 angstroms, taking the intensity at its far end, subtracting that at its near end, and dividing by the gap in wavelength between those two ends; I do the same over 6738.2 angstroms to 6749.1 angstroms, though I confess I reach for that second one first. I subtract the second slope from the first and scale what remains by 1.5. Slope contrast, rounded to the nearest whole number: -5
